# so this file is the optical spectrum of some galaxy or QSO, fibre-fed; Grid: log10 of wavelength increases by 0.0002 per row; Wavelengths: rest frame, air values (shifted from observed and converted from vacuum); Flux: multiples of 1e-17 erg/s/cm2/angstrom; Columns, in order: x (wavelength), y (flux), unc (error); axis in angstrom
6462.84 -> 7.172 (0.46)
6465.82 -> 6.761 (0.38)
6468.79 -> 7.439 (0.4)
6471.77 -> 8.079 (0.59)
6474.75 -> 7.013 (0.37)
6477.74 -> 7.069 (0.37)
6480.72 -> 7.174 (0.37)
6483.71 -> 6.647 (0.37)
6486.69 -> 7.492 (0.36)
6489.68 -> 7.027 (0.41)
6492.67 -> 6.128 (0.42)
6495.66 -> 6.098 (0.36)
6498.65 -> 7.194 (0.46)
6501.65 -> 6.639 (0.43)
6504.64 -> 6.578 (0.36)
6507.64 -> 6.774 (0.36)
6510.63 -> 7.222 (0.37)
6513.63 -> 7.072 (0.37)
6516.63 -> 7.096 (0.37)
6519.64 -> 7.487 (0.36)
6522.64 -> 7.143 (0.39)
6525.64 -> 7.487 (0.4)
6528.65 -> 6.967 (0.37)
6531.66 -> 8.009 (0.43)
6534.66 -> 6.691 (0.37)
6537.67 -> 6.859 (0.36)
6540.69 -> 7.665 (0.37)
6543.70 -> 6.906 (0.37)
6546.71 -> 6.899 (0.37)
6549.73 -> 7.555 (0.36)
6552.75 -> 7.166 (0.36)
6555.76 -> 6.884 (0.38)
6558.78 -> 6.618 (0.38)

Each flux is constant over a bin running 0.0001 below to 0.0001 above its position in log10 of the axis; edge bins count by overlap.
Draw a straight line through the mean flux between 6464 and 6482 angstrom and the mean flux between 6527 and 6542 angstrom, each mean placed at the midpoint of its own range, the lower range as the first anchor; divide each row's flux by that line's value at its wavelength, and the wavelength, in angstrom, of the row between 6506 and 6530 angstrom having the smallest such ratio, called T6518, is 6507.64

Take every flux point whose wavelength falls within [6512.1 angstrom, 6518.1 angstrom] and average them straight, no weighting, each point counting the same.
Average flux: 7.08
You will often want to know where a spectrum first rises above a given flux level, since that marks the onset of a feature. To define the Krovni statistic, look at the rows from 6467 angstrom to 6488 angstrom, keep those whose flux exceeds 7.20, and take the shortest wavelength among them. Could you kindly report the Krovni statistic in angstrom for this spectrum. 6468.79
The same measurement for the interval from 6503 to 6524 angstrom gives 6510.63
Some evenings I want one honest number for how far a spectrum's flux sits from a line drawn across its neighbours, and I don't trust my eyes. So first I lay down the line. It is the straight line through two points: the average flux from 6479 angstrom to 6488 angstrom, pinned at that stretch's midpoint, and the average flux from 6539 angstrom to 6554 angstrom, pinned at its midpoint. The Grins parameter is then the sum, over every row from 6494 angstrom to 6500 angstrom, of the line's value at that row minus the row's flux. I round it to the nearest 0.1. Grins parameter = 1.0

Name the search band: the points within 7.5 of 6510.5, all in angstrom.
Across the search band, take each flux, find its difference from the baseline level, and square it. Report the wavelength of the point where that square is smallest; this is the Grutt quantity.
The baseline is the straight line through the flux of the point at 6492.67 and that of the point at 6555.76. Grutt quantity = 6504.64 angstrom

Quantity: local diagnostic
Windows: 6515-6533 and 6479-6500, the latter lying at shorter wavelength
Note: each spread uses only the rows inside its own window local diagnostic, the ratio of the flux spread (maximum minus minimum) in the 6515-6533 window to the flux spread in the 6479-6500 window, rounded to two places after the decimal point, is 0.75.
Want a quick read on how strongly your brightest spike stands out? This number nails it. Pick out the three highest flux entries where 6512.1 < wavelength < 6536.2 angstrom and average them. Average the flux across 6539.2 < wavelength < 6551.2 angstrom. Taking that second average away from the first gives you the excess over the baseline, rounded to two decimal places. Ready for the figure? 0.40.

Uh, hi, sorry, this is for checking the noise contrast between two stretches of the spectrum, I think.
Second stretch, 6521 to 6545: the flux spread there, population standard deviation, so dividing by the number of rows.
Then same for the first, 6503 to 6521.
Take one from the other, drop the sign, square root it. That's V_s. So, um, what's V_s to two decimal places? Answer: 0.37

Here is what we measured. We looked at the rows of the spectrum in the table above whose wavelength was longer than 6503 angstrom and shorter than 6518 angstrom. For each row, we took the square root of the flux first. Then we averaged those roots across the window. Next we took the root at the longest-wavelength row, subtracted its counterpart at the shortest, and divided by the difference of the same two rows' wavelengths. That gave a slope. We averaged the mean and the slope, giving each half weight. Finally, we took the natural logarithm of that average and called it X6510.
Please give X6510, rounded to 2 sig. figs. 0.28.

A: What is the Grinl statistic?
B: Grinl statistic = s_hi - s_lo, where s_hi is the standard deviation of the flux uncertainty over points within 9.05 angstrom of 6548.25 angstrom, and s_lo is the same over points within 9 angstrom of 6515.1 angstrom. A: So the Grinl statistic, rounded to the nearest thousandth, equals -0.003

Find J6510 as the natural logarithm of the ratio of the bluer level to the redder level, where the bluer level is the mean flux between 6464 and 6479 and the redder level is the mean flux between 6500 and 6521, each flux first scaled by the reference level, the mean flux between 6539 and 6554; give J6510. 0.04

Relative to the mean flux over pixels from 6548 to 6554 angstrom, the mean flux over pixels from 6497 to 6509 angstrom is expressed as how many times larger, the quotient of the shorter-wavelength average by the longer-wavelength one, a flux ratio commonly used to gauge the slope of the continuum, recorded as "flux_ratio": 0.92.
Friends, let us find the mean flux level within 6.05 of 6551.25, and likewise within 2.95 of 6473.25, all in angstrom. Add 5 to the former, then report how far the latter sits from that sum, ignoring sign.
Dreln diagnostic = 4.58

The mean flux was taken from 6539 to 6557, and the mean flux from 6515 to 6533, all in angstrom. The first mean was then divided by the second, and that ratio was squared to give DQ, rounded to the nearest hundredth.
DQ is 0.95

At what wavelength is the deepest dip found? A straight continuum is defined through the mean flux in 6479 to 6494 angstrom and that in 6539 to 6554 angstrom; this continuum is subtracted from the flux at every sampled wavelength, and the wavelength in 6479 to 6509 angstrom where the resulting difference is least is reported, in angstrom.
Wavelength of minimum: 6495.66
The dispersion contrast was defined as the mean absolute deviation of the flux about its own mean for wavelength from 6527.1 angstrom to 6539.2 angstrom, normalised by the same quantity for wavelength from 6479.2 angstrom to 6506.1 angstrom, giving 1.1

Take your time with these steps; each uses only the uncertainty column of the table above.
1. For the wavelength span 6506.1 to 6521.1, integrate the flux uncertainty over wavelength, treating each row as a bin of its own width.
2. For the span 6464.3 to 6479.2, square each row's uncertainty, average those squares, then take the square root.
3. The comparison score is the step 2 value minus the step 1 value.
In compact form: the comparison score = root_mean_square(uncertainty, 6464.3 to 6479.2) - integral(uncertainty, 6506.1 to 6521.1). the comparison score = -5.06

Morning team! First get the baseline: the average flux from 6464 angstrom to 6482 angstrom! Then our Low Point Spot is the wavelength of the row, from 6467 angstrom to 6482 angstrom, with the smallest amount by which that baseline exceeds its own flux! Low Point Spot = 6471.77 angstrom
